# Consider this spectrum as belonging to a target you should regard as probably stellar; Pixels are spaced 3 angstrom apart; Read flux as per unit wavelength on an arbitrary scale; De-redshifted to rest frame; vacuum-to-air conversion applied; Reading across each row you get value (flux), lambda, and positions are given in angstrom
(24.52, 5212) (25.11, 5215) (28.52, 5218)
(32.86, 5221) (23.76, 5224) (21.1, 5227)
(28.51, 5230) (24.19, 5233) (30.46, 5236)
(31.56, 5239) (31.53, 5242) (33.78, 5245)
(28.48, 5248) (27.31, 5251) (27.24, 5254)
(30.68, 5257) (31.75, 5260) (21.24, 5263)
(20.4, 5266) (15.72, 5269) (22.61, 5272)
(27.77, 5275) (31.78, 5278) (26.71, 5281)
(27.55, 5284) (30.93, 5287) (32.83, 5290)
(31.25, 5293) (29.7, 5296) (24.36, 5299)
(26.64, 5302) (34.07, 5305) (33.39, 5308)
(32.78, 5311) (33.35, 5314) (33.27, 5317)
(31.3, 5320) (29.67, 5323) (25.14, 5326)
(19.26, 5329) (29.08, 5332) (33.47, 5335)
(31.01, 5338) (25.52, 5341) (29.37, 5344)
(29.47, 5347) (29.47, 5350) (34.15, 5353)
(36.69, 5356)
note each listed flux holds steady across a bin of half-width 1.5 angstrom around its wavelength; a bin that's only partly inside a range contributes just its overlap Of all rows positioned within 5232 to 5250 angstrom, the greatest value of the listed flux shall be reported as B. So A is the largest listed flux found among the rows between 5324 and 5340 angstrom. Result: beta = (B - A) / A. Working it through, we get 0.01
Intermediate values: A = 33.47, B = 33.78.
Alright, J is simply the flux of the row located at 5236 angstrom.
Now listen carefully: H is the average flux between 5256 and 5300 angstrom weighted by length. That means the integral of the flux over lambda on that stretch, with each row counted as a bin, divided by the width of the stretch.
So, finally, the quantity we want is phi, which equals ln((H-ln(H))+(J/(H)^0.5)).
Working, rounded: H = 27.0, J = 30.46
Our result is 3.39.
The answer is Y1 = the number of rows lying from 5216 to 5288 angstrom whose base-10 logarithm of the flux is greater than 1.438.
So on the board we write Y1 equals 14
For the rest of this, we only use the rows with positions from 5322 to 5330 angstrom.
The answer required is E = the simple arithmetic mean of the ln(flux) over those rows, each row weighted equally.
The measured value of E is 3.19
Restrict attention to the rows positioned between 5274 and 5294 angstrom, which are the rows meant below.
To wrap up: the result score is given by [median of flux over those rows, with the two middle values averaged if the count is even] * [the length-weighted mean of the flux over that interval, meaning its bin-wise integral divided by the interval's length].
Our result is 923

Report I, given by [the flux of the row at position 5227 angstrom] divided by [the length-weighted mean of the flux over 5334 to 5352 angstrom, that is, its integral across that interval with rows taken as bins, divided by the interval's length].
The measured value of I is 0.71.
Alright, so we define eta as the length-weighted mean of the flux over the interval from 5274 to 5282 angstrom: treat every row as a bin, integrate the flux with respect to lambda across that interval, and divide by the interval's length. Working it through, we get 29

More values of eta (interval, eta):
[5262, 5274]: 20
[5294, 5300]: 28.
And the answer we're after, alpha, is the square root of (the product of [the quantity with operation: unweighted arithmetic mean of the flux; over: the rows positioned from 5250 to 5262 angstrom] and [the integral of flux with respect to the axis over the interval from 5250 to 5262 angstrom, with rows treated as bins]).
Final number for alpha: 101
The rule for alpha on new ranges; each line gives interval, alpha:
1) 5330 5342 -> 103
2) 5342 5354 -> 105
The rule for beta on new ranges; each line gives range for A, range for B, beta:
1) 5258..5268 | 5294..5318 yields 0.07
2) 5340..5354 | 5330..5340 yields -0.02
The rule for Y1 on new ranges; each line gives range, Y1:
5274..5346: 18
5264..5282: 2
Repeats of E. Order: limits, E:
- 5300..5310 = 3.44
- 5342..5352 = 3.38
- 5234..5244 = 3.44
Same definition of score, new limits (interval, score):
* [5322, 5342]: 802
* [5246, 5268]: 728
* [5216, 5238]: 773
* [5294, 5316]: 1006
